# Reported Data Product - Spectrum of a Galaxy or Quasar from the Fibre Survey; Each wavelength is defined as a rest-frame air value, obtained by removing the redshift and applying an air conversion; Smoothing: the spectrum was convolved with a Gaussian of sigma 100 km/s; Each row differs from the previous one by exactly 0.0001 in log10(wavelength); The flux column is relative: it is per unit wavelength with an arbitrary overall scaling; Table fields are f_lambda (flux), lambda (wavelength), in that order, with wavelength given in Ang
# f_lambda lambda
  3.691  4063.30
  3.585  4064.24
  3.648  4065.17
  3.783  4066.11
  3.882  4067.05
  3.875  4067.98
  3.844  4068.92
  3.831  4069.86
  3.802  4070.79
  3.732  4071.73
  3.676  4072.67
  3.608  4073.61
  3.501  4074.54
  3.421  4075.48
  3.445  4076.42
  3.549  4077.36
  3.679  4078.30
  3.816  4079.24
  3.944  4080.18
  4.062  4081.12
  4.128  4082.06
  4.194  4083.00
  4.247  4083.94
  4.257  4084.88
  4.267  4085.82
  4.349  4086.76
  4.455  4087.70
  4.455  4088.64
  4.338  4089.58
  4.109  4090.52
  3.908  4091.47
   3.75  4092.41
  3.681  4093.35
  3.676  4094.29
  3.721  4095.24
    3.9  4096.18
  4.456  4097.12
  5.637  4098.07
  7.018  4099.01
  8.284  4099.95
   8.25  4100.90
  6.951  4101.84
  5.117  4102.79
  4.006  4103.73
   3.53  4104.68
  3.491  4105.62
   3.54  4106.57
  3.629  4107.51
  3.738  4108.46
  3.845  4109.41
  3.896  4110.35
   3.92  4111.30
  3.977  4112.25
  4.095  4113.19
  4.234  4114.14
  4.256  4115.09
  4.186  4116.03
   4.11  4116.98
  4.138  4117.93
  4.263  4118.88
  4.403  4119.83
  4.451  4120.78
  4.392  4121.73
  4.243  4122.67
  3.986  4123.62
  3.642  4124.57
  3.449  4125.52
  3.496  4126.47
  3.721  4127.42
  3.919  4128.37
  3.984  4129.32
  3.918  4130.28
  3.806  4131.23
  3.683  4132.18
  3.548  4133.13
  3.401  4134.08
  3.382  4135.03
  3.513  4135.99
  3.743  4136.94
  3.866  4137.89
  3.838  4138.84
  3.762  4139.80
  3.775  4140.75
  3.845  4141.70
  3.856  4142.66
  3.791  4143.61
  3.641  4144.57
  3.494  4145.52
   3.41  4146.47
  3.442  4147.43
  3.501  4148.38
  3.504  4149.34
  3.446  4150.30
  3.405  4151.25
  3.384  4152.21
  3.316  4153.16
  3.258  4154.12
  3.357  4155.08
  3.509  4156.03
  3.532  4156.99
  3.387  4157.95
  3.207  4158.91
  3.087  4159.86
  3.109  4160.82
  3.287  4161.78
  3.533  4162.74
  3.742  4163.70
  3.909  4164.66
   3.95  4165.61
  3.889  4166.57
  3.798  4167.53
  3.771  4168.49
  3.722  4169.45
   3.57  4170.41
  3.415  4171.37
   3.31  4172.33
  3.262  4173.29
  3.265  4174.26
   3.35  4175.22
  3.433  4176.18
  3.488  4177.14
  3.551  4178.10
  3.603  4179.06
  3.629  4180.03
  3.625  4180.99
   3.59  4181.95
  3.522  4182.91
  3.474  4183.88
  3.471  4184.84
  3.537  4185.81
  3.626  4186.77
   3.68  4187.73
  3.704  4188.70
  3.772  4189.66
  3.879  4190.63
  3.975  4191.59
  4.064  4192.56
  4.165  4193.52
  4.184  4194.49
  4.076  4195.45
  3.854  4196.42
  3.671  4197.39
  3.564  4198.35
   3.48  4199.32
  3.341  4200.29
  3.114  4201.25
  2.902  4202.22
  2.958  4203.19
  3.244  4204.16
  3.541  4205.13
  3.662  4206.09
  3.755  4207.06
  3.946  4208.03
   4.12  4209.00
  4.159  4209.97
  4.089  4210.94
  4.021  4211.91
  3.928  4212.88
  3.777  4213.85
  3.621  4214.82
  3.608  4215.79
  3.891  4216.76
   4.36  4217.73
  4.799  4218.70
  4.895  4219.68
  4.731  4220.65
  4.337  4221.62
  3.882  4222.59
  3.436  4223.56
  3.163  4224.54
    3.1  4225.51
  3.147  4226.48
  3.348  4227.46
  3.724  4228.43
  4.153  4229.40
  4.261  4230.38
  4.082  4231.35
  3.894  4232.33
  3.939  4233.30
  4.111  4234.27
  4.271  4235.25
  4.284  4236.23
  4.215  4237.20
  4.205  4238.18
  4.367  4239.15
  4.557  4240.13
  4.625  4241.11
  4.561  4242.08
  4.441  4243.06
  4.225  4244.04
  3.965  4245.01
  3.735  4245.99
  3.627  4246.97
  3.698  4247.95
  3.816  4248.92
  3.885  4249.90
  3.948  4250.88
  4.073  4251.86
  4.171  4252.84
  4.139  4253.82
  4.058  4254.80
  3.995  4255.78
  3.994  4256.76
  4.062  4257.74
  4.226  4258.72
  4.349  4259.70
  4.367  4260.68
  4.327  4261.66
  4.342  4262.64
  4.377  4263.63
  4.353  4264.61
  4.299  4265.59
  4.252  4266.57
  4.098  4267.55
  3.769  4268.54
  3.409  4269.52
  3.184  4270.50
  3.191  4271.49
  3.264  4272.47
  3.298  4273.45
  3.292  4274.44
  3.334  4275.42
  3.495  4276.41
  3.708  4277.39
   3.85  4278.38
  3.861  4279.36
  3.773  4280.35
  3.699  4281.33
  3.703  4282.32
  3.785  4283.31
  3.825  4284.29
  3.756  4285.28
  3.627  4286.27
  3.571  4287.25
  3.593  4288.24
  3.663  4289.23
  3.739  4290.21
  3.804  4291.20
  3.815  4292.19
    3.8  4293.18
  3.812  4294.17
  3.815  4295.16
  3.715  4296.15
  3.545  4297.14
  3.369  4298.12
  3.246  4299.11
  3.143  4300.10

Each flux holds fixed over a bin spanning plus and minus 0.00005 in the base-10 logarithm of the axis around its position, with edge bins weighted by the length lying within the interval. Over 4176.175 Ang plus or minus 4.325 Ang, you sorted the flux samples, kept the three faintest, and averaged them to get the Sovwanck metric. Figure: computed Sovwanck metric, 3.3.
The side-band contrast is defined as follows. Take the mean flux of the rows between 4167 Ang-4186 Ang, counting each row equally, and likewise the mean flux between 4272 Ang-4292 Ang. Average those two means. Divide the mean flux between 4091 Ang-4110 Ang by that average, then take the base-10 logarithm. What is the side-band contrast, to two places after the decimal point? 0.12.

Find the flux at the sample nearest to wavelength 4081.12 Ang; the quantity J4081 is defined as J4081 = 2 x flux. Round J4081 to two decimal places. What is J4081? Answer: 8.12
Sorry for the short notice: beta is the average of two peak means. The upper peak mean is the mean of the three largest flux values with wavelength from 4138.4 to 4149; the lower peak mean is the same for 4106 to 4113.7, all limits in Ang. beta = 3.9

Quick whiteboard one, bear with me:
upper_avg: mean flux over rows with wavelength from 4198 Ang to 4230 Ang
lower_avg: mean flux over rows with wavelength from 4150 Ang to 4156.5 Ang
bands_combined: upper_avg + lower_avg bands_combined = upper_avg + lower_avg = 7.1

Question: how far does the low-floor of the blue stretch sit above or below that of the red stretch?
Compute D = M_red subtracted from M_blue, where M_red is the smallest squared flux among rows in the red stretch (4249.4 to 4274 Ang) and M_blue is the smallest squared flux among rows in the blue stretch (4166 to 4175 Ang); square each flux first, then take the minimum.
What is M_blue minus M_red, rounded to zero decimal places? 1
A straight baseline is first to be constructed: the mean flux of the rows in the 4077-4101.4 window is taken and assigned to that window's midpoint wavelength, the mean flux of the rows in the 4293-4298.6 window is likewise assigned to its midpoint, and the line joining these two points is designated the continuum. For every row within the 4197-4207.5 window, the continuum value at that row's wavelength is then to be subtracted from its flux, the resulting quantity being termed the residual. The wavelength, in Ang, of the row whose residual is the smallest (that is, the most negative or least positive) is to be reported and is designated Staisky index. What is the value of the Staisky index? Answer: 4202.22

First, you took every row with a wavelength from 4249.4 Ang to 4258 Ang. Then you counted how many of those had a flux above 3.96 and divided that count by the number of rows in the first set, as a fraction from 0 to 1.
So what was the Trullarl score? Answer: 0.8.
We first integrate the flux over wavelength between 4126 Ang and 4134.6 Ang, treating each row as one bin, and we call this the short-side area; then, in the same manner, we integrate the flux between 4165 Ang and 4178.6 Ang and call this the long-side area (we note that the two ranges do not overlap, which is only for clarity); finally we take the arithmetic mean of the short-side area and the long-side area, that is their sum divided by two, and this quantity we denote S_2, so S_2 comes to 40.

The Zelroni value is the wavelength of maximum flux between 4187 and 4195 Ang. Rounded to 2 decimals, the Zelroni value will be 4194.49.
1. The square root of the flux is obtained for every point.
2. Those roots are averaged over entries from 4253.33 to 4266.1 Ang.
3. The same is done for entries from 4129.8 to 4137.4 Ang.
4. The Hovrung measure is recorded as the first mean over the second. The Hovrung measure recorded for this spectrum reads 1.08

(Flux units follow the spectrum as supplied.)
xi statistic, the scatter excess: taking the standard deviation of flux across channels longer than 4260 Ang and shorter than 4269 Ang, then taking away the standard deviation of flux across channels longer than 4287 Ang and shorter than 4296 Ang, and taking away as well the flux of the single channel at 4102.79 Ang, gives -5.0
